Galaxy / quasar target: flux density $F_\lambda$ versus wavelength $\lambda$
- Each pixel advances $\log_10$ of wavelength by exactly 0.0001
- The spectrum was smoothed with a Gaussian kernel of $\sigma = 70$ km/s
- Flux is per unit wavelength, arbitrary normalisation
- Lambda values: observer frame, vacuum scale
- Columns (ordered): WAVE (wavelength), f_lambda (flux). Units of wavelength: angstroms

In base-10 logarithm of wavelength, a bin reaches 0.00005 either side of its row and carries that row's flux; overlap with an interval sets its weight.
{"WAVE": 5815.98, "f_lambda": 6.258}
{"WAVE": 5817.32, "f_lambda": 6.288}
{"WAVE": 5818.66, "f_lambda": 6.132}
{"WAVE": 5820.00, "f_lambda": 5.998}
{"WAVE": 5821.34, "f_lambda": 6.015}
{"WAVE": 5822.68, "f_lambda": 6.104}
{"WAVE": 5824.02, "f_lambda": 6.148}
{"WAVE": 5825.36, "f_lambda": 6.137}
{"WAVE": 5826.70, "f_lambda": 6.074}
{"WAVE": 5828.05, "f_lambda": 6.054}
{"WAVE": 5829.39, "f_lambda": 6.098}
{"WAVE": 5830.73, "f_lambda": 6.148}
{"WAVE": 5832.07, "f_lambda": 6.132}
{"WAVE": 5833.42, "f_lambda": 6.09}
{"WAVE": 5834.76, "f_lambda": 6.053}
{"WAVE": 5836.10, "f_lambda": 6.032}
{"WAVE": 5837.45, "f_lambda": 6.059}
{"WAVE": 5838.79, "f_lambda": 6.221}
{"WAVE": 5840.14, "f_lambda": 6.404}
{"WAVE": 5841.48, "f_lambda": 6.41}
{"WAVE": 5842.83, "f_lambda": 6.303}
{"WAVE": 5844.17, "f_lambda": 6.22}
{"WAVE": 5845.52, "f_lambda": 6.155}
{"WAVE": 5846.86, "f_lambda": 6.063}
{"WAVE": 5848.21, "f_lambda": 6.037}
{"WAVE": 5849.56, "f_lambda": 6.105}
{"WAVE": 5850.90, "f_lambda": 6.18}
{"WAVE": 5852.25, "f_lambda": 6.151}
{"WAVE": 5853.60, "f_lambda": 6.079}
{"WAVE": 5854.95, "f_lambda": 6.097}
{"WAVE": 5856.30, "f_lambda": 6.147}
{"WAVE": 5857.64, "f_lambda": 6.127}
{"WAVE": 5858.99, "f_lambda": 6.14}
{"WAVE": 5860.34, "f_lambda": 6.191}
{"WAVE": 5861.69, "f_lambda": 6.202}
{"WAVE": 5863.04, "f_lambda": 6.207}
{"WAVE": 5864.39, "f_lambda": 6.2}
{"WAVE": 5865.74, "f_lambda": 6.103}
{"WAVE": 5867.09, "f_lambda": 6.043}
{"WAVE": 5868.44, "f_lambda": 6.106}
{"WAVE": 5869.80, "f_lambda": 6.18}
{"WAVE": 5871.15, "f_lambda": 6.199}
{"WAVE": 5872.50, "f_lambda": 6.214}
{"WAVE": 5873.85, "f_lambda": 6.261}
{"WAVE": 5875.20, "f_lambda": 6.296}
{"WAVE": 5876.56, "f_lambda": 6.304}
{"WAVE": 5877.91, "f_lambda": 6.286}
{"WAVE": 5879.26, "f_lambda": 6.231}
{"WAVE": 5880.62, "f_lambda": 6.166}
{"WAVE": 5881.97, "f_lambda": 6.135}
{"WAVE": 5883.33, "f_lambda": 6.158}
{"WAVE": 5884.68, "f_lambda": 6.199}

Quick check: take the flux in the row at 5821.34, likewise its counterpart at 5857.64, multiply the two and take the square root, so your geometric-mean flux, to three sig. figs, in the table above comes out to 6.07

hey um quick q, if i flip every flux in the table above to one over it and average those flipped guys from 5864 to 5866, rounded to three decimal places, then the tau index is 0.163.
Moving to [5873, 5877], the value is 0.159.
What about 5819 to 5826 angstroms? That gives 0.164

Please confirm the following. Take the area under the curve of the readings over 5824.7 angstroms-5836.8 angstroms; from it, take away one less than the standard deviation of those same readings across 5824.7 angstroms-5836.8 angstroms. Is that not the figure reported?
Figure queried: 74.6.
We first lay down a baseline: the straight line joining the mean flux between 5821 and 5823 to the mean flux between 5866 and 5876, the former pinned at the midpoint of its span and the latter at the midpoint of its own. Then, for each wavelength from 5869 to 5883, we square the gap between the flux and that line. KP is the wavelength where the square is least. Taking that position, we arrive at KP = 5869.80 angstroms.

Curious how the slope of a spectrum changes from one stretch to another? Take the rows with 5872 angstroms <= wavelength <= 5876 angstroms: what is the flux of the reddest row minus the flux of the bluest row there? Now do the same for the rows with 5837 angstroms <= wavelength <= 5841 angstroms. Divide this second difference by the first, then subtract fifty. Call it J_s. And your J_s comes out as -46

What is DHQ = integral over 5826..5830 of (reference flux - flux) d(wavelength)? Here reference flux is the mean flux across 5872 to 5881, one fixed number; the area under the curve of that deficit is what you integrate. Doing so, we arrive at 0.71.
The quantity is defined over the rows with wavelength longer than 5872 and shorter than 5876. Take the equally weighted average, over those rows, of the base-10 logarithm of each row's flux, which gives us 0.796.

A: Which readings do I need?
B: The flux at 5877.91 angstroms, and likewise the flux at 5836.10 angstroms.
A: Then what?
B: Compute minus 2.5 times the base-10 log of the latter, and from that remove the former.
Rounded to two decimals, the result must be -8.24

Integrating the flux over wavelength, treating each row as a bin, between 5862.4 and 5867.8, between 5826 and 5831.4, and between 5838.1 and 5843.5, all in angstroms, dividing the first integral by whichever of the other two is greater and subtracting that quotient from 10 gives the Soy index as 9.03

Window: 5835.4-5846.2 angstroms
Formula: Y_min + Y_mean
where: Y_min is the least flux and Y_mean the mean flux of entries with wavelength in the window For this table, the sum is 12.3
